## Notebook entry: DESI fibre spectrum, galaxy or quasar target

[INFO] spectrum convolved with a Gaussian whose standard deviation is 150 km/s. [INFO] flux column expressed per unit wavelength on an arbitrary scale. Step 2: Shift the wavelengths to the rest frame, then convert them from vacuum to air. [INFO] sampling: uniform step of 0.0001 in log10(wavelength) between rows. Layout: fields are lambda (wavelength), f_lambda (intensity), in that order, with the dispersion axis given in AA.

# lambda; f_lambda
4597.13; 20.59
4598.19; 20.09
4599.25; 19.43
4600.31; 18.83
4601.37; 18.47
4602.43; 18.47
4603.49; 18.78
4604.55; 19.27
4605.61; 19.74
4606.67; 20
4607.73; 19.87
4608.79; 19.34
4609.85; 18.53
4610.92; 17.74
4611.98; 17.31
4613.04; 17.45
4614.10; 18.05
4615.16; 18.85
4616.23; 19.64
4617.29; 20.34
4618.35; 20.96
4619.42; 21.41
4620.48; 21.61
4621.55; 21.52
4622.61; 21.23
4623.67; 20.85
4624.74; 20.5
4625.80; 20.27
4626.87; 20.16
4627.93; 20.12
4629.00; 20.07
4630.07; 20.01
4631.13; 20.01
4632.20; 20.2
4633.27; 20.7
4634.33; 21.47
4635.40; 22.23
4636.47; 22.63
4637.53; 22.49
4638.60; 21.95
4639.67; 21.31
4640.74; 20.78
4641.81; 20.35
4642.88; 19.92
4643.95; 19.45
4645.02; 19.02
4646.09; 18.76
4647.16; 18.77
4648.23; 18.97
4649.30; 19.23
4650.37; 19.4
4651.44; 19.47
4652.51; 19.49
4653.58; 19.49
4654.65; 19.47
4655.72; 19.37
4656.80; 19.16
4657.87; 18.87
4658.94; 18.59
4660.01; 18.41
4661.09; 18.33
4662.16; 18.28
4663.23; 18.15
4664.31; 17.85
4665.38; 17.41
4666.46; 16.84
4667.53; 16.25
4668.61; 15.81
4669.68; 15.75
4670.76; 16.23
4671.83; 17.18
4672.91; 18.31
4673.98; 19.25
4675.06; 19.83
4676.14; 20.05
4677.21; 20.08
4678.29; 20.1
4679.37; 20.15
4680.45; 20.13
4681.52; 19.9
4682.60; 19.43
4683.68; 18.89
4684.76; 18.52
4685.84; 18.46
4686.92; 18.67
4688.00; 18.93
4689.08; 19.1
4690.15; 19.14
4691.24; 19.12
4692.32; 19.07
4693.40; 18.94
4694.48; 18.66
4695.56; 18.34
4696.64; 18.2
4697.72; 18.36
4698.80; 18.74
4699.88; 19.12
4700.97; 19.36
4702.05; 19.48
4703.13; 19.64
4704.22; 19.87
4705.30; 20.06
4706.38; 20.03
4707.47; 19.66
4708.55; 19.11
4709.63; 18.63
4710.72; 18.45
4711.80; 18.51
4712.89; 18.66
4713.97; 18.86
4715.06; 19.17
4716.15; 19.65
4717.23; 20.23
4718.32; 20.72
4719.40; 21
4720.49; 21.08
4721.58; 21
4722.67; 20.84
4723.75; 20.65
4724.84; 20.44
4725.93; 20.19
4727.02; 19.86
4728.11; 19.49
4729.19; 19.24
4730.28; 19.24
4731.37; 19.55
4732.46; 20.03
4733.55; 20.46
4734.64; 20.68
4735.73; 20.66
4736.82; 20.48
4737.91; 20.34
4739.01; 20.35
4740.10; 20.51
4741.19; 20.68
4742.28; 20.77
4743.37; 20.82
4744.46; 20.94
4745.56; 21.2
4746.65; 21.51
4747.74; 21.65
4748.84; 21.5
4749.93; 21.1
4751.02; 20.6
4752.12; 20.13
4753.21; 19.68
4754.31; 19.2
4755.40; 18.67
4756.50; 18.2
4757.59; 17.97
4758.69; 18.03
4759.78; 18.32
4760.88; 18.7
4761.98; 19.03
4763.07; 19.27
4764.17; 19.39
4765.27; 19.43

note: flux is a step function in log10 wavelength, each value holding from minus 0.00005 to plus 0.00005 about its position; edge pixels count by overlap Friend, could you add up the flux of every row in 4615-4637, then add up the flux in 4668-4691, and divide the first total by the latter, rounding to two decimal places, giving 1.10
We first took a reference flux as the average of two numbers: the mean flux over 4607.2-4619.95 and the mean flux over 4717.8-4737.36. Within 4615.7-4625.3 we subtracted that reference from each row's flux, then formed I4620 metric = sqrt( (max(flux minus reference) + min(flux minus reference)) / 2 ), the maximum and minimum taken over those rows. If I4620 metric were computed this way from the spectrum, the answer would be 0.95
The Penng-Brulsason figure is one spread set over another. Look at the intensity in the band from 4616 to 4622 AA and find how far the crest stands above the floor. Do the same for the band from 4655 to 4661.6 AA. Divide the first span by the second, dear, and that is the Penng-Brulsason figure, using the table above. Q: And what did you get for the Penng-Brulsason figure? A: 1.9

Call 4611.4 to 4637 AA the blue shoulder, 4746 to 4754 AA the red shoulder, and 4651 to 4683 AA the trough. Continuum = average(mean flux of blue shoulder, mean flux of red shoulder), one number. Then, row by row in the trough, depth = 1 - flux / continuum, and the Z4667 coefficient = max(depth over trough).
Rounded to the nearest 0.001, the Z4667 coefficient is 0.235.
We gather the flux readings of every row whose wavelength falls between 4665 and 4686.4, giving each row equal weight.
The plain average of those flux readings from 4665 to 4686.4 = 18.4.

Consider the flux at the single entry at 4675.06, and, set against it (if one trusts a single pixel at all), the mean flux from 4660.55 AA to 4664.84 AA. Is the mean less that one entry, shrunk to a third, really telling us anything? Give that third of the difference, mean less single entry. -0.6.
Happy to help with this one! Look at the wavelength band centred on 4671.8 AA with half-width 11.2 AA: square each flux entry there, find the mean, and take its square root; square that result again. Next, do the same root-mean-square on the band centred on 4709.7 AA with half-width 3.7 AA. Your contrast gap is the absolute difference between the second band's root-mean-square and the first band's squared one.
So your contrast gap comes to 320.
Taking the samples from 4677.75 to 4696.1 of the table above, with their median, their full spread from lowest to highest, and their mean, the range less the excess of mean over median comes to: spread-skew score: 1.73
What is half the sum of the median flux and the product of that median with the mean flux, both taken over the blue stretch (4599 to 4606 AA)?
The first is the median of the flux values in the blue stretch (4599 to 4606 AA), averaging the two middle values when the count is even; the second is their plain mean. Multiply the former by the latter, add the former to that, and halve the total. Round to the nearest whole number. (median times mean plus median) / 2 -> 188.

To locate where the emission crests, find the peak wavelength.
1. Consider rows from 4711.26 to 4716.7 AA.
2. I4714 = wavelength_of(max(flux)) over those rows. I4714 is 4716.15 AA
